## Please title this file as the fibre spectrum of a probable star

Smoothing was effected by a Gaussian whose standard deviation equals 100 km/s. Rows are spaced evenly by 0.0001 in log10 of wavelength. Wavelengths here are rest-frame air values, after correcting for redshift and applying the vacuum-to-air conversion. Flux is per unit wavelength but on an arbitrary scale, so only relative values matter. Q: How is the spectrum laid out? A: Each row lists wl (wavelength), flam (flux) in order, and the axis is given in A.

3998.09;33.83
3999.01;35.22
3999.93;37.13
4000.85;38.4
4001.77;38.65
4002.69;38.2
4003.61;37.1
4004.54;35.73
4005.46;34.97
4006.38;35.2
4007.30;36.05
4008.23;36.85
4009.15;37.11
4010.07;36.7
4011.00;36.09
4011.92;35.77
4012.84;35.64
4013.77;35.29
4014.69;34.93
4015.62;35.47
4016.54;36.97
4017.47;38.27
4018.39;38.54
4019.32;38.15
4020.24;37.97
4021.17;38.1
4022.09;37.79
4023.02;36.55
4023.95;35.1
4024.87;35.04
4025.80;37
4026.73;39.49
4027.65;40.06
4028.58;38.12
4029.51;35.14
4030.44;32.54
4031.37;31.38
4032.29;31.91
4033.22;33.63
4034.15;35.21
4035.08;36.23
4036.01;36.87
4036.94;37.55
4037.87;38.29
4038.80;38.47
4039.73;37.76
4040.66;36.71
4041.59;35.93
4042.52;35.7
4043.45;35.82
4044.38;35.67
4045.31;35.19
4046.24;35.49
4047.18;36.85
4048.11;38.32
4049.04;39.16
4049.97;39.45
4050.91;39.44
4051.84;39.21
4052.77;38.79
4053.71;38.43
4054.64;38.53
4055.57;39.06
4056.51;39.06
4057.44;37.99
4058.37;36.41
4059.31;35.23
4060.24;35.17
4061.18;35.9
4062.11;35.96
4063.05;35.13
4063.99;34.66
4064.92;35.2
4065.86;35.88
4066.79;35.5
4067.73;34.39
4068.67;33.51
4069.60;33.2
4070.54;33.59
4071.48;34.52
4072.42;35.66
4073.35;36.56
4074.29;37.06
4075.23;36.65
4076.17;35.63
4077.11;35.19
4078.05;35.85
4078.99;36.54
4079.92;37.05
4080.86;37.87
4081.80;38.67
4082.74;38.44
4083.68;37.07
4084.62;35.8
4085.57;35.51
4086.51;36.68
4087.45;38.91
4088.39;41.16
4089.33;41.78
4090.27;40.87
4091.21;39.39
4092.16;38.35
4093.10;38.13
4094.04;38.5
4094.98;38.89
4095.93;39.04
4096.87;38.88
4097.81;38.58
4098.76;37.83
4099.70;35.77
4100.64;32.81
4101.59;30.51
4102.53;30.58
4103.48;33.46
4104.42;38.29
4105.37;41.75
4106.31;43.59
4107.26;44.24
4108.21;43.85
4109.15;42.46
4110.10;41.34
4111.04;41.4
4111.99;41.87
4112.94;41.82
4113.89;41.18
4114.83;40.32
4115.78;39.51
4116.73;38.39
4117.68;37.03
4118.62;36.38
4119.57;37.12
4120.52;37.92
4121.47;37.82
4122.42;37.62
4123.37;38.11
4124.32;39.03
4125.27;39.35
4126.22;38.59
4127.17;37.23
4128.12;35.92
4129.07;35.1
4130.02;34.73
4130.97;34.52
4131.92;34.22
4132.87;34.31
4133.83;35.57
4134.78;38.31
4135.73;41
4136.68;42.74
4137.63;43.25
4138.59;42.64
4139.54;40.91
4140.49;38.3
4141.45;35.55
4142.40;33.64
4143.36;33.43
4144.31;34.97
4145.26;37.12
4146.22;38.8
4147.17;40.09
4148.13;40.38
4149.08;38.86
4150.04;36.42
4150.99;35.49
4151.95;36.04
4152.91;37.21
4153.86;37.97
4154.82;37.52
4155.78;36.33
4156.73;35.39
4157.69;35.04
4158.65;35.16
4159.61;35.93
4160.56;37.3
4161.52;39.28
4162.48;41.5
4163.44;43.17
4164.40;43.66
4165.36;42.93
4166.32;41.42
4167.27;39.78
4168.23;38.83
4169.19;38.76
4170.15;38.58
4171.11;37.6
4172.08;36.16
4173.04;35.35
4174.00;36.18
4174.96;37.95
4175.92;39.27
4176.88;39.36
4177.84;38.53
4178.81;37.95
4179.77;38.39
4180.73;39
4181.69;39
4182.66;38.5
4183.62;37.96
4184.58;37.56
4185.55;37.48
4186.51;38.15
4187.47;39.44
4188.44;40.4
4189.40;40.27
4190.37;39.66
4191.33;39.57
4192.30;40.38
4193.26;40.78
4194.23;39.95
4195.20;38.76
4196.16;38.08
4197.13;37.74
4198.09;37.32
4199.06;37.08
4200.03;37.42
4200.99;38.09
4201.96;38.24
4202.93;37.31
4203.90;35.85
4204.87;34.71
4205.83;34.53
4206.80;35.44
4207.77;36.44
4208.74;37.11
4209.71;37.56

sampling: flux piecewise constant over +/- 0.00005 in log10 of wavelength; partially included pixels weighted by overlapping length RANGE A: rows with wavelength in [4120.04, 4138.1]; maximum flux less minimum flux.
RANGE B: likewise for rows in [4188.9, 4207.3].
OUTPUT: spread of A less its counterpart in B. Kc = 2.8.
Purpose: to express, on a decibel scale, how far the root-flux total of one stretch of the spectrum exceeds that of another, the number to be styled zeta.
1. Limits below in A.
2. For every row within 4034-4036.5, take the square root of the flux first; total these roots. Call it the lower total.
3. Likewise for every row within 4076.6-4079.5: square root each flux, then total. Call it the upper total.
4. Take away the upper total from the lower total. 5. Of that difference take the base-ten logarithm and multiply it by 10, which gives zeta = -12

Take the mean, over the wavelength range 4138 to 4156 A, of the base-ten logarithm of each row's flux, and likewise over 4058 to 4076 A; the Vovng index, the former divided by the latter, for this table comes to 1.02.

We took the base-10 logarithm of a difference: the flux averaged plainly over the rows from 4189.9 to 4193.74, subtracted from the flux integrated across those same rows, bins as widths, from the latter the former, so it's 2.06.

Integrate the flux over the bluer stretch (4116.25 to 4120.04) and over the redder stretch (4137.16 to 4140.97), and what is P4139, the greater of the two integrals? 157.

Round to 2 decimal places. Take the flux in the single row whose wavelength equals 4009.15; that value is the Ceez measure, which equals 37.11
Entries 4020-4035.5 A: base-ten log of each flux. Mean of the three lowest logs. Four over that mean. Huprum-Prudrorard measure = 2.66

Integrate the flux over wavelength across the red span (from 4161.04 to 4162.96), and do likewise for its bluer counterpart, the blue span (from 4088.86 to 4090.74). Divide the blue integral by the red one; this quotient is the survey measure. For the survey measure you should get 1.01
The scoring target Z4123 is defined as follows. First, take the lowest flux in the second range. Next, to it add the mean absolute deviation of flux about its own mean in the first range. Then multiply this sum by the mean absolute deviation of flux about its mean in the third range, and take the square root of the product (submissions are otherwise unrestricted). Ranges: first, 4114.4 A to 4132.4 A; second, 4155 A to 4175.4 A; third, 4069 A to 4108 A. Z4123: 9.2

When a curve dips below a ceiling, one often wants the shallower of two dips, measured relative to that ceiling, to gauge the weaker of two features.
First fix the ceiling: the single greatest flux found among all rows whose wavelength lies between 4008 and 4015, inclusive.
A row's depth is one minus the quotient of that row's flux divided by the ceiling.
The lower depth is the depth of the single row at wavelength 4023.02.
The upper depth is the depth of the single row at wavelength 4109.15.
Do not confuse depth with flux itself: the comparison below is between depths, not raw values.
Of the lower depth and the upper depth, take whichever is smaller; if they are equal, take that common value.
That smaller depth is -0.14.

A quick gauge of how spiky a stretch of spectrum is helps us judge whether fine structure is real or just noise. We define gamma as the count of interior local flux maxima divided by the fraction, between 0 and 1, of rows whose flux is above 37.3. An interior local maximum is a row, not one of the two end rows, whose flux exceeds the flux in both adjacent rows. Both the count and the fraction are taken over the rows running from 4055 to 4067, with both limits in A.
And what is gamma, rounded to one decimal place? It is 8.7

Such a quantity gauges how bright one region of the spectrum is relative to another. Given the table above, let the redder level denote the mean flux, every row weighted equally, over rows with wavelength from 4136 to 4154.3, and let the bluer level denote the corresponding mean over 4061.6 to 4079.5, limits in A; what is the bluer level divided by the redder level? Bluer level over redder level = 0.93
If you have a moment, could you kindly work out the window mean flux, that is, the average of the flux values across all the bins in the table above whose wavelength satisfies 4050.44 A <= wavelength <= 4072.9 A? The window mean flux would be 36.3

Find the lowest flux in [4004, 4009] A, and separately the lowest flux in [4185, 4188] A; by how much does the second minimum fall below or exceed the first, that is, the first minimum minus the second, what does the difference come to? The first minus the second -3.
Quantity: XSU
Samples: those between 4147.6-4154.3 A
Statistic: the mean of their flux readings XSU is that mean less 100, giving -62.5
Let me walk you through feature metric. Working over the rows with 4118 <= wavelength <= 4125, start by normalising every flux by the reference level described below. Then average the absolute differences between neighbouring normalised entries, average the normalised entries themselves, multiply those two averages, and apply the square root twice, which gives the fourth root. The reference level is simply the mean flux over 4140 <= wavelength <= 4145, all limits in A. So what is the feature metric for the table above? 0.358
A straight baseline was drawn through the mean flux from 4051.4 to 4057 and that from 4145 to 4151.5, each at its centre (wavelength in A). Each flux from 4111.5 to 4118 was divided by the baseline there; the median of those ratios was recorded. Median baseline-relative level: 1.05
